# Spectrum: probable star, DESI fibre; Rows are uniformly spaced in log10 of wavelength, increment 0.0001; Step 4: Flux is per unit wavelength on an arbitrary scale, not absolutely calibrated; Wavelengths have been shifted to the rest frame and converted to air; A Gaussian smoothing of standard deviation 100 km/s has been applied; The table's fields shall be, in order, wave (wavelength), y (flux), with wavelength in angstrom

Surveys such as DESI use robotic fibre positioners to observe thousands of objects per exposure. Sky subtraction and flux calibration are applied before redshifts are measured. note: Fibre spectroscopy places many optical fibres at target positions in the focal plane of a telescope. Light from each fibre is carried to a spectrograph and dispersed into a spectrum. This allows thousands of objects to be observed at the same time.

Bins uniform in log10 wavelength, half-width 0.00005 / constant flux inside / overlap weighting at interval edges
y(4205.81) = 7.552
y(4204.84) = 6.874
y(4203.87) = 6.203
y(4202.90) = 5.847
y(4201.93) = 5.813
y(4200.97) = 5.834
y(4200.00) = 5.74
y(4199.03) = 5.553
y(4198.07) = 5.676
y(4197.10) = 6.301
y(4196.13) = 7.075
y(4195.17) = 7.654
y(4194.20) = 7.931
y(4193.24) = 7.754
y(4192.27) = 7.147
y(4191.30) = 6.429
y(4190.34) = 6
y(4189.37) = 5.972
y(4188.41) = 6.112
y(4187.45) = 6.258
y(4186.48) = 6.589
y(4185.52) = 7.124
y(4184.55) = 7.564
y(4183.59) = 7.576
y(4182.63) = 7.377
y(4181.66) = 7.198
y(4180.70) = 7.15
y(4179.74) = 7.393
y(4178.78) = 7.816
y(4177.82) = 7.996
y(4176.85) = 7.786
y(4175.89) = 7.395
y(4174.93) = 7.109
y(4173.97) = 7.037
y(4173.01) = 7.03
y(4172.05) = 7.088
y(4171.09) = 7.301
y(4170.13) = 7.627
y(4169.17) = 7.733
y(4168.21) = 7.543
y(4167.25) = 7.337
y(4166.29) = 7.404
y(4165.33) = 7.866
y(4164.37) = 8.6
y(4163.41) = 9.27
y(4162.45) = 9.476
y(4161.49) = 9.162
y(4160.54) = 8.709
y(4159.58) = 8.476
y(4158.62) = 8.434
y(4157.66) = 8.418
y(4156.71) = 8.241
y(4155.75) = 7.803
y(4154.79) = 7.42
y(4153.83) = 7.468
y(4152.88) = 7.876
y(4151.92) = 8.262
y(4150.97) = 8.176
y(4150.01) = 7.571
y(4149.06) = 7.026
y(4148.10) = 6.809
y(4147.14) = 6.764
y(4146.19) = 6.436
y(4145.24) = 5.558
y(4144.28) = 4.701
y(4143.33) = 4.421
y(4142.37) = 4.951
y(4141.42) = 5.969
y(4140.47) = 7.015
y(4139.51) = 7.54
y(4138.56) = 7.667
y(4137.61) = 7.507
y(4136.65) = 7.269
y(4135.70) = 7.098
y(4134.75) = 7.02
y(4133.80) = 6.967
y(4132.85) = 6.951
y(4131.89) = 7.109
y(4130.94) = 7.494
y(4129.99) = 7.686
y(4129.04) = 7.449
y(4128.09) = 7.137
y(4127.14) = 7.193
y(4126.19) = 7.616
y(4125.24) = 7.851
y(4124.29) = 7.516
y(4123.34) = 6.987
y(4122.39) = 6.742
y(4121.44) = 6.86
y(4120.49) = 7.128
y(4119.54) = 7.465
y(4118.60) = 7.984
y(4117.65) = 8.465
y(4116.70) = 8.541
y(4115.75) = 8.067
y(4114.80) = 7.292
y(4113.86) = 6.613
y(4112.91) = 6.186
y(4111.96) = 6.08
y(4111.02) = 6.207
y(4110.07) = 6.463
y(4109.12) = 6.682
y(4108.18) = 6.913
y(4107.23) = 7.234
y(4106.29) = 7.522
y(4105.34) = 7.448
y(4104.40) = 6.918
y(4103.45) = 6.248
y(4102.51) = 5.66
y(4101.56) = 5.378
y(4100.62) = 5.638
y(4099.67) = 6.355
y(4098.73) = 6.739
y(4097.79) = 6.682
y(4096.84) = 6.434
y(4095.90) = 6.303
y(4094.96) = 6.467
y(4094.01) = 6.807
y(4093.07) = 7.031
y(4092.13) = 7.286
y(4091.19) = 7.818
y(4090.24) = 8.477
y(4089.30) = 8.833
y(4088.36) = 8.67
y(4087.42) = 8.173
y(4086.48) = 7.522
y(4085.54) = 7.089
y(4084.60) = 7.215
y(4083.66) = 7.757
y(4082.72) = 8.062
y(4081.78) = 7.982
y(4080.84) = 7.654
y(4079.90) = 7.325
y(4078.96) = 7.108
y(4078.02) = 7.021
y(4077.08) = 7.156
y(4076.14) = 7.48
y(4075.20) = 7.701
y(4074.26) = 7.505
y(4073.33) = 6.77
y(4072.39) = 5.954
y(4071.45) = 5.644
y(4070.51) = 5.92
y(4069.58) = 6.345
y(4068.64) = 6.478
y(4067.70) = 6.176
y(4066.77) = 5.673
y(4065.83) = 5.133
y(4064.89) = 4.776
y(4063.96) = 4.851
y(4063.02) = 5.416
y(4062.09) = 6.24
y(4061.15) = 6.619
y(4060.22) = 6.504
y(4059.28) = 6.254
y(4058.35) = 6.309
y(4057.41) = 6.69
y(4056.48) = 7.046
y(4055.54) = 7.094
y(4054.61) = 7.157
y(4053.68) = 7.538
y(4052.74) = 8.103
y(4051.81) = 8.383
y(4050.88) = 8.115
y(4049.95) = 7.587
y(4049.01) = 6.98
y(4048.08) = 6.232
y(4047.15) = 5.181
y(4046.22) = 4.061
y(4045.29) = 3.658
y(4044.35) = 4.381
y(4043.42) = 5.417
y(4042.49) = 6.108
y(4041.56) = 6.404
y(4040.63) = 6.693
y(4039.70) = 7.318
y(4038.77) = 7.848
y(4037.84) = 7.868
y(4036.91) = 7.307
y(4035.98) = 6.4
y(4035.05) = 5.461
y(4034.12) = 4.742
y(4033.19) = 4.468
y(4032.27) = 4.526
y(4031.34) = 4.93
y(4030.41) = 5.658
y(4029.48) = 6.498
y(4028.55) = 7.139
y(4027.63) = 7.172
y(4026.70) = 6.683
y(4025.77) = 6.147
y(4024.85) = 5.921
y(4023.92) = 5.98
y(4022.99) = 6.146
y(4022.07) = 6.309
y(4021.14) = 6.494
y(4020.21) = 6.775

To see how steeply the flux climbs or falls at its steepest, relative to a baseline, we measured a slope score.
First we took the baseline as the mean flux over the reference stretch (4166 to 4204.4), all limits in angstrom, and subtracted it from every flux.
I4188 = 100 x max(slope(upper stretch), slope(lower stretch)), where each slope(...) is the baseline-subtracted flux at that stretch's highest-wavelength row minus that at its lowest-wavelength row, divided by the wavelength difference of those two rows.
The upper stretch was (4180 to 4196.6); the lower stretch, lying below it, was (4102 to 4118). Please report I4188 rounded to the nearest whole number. 19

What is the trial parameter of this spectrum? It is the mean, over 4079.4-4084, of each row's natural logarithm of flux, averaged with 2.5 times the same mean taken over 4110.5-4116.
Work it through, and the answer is 3.4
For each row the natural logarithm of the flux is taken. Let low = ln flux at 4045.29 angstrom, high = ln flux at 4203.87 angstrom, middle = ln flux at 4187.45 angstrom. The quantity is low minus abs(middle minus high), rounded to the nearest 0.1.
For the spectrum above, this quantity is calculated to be 1.3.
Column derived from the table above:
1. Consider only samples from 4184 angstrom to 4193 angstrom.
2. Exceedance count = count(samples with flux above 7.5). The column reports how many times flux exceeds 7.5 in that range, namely 1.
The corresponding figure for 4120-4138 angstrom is 5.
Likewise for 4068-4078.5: 2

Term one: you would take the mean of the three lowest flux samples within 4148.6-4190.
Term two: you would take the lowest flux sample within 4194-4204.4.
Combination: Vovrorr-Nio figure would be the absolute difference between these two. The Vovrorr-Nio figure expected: 0.56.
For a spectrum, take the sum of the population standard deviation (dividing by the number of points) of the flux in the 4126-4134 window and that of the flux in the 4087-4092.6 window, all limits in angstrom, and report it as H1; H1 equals 0.79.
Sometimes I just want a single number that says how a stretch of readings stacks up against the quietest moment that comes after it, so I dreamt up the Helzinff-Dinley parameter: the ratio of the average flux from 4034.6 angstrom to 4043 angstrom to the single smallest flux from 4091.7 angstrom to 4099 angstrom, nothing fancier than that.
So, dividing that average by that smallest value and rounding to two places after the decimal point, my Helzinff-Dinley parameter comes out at 1.08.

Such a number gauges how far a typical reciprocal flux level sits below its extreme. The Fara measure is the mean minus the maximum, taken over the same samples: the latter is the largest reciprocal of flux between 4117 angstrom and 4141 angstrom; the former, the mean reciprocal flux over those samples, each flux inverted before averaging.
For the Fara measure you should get -0.012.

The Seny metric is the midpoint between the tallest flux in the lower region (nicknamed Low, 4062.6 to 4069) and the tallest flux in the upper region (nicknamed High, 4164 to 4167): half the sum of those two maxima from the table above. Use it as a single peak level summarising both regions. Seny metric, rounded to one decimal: 7.5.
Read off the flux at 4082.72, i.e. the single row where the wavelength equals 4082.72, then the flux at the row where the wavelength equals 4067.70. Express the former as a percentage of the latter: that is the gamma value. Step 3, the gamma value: 131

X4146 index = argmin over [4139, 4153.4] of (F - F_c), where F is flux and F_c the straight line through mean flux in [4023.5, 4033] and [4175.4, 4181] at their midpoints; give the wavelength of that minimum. 4143.33 angstrom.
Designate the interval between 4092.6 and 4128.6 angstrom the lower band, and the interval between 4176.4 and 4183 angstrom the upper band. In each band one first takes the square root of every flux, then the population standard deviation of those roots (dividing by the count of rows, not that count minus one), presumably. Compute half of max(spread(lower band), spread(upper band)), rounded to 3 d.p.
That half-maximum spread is 0.069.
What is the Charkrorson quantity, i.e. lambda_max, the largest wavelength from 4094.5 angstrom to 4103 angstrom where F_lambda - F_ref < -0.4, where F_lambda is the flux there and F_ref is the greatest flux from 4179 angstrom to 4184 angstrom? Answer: 4102.51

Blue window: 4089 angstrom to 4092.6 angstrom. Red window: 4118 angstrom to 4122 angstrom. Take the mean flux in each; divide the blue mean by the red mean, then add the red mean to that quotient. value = 8.5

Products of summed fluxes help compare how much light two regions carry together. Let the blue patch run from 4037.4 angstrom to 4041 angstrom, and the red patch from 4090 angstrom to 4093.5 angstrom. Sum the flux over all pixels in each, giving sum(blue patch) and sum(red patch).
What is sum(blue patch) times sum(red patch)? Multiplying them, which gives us 910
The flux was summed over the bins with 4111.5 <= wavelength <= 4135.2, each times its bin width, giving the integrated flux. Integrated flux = 173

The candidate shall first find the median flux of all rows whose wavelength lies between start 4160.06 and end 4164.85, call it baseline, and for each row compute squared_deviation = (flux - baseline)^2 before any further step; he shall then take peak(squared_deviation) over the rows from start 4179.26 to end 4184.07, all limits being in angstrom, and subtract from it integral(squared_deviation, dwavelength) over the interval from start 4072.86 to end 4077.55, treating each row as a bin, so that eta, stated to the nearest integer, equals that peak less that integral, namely -12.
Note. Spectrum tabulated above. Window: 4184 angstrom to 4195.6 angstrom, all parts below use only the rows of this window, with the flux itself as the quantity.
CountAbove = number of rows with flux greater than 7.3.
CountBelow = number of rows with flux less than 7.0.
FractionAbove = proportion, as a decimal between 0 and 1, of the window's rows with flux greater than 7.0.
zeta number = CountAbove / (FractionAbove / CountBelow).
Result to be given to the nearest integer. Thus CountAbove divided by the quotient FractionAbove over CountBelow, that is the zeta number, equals 48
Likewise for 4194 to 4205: 72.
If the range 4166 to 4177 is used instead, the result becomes 0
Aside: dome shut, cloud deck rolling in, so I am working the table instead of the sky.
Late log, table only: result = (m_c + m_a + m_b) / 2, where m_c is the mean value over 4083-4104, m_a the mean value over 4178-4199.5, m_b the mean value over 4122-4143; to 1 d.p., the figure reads 10.5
